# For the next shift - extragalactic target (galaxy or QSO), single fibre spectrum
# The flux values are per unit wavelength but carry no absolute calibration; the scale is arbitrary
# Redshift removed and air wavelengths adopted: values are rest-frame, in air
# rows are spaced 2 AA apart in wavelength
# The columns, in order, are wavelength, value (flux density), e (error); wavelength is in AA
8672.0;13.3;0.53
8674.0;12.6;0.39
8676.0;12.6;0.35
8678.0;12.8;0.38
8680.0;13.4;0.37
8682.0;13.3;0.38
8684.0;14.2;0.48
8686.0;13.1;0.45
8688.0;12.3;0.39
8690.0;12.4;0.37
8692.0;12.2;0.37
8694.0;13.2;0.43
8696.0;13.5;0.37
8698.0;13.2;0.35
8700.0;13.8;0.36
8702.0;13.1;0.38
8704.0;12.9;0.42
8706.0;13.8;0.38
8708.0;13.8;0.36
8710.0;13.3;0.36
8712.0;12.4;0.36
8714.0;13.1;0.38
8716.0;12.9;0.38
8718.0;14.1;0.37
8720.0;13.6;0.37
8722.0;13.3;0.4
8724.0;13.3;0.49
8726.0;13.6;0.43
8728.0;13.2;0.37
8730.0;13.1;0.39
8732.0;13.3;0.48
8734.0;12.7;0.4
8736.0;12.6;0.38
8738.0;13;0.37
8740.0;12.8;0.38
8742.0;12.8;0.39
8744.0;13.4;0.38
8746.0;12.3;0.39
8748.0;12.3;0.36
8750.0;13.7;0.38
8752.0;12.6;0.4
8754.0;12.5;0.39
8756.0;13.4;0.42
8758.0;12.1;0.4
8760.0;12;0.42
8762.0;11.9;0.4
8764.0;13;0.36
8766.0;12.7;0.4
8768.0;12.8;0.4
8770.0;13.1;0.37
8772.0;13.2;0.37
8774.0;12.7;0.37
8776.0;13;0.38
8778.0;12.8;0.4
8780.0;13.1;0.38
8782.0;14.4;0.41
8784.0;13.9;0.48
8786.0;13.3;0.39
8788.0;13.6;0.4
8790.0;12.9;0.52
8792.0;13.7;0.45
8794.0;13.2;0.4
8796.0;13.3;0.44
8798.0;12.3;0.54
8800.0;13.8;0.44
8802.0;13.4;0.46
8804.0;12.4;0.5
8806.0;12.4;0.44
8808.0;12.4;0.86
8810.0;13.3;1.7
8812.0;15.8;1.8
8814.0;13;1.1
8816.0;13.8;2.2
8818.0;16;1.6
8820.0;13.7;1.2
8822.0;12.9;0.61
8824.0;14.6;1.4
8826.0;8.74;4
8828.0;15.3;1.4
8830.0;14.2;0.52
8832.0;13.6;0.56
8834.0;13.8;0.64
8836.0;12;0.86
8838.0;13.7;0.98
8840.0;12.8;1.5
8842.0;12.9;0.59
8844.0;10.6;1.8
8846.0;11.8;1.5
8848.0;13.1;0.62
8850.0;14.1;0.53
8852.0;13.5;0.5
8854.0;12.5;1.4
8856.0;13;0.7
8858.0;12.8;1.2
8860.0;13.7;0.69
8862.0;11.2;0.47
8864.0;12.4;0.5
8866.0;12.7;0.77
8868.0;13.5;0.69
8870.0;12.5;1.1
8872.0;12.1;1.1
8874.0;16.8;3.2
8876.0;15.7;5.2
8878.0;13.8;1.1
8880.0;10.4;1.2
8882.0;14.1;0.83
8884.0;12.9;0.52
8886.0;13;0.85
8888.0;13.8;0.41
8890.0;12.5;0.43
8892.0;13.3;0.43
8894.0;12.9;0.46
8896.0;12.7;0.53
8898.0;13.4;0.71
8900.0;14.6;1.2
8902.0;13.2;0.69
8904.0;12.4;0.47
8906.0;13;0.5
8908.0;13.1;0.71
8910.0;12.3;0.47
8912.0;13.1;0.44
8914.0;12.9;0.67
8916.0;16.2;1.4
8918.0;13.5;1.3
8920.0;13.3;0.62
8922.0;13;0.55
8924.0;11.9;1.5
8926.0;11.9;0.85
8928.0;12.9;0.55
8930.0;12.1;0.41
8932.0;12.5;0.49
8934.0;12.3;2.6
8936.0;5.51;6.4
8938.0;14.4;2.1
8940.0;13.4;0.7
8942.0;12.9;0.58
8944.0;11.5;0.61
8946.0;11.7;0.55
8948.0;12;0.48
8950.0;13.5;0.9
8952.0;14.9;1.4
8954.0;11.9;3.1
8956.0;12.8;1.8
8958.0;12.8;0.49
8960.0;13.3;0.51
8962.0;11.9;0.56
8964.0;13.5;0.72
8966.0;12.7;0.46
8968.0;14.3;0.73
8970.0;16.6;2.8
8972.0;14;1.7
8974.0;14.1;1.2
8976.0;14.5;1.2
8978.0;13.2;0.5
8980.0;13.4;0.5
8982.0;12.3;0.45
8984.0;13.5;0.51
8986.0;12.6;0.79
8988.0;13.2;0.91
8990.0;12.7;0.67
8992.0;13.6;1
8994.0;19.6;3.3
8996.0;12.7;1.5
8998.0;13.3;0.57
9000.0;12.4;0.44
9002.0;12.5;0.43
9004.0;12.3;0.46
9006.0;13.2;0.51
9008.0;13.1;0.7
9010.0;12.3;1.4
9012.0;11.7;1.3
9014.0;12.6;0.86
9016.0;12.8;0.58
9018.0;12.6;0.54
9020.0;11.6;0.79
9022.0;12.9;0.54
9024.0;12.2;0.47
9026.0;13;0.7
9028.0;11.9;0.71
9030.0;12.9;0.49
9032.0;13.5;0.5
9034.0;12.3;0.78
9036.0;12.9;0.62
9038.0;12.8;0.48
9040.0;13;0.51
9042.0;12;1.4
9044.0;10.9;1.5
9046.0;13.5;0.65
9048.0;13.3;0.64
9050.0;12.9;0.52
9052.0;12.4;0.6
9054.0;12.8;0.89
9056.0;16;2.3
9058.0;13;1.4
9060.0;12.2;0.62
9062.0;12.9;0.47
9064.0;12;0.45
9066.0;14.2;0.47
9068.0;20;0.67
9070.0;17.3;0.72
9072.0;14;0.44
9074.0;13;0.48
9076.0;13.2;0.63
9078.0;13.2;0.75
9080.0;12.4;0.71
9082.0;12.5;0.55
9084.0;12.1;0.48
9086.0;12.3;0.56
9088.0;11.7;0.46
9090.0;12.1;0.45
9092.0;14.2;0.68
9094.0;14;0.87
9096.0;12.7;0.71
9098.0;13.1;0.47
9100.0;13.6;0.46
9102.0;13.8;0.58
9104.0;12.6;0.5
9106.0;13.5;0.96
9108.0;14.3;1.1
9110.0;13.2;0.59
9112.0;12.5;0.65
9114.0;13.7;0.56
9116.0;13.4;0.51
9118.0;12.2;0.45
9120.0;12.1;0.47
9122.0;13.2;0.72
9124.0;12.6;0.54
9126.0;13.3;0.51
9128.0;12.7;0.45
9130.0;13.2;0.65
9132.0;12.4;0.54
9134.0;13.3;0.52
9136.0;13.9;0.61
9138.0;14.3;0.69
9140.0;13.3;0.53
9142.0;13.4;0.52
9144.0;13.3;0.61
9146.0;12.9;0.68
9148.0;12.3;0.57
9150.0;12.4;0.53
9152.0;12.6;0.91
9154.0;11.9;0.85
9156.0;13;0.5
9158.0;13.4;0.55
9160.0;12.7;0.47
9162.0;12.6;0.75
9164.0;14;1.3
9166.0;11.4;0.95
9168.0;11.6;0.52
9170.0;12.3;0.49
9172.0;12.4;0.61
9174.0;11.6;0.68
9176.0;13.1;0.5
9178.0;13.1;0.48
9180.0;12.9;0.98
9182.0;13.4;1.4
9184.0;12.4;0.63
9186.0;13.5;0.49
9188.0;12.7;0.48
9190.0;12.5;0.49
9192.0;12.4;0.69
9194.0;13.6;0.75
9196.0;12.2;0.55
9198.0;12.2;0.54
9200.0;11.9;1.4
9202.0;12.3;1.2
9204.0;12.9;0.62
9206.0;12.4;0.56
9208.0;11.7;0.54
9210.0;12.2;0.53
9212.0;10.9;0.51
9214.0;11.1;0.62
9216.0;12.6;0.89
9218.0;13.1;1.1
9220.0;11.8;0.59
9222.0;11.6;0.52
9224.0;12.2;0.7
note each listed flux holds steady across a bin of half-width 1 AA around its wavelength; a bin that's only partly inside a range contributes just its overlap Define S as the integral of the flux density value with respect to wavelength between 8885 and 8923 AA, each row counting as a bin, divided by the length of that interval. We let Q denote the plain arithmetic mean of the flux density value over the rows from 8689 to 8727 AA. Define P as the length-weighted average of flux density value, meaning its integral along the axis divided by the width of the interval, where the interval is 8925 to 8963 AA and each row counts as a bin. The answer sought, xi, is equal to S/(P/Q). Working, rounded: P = 12.3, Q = 13.2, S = 13.3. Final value 14.3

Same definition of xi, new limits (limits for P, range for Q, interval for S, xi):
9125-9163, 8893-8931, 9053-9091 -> 13.6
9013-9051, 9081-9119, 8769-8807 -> 13.6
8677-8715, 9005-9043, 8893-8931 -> 12.5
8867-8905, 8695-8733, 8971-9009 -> 13.5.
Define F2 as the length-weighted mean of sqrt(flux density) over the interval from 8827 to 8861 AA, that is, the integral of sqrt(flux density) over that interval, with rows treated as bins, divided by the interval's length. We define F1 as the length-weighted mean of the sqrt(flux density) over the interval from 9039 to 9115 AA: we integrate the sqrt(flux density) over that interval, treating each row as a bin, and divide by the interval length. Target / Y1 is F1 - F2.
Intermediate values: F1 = 3.64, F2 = 3.62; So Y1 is 0.022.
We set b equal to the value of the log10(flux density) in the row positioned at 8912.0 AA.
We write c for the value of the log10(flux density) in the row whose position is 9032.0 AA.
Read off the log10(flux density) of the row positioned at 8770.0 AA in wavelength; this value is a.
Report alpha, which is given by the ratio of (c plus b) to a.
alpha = 2.012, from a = 1.12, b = 1.12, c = 1.13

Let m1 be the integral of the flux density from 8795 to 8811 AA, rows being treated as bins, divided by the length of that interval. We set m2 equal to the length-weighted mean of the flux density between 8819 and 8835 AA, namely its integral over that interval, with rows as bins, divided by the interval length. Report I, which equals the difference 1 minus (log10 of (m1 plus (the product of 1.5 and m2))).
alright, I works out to -0.518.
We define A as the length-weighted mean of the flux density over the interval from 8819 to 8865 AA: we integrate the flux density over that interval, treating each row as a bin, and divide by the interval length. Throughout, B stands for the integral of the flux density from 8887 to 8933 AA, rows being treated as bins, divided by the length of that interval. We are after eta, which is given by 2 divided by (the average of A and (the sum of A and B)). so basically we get 0.103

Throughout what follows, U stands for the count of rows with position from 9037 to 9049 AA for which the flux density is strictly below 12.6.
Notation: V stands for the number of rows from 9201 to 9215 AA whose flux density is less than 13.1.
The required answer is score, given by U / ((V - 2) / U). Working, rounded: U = 2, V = 7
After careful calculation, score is 0.8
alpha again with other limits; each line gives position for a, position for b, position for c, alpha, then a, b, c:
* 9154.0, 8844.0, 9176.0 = 1.992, 1.08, 1.03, 1.12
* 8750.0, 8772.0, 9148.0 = 1.945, 1.14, 1.12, 1.09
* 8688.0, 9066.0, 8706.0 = 2.103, 1.09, 1.15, 1.14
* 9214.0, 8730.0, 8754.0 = 2.118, 1.05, 1.12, 1.10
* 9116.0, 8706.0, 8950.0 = 2.014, 1.13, 1.14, 1.13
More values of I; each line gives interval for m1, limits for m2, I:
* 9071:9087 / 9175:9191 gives -0.509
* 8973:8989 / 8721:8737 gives -0.519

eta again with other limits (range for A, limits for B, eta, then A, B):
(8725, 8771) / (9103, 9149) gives 0.103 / 12.8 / 13.1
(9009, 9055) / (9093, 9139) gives 0.104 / 12.6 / 13.2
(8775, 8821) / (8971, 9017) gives 0.100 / 13.5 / 13.3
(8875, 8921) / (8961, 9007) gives 0.100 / 13.3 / 13.6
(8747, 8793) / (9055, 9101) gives 0.101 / 13.0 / 13.6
